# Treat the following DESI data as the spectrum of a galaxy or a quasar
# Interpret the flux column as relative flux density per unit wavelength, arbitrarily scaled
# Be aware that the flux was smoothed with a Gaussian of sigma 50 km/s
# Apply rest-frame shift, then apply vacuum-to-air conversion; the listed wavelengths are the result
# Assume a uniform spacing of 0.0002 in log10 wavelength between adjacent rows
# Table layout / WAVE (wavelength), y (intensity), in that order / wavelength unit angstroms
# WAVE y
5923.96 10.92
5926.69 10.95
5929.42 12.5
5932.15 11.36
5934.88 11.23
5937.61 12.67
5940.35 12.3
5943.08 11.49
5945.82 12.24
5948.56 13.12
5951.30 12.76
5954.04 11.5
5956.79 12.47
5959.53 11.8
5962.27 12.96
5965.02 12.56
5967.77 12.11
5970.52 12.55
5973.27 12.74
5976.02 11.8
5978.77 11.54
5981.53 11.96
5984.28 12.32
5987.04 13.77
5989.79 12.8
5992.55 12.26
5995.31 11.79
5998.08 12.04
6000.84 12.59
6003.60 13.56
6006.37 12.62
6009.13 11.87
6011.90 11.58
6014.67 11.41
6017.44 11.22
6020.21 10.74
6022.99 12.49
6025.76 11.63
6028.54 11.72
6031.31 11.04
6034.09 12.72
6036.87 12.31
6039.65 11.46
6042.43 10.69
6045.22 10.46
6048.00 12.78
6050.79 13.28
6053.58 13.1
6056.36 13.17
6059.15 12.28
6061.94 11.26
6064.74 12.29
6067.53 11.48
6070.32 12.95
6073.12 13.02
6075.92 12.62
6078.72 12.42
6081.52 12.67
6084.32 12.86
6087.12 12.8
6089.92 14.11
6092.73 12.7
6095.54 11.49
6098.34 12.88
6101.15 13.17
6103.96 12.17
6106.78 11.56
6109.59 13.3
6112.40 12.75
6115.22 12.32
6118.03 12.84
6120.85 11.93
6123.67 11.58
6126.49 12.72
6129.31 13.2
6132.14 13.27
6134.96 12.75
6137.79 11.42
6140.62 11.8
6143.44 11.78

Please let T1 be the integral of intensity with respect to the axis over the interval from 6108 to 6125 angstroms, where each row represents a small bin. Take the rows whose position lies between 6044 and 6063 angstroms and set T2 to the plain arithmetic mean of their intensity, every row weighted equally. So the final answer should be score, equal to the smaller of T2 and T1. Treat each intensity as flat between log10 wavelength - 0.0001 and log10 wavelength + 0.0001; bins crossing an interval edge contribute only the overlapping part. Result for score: 12.3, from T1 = 212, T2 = 12.3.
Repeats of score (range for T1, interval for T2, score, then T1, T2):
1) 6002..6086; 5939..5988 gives 12.3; 1019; 12.3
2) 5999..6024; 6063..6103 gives 12.7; 300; 12.7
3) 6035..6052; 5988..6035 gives 12.0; 201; 12.0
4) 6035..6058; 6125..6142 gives 12.5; 280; 12.5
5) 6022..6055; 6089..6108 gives 12.6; 395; 12.6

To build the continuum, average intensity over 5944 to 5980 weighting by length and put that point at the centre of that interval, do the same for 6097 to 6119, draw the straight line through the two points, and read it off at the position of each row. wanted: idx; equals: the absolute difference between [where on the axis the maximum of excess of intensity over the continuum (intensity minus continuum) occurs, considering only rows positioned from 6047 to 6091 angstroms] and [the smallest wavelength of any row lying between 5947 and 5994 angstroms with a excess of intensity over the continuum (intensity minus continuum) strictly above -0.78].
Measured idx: 141.4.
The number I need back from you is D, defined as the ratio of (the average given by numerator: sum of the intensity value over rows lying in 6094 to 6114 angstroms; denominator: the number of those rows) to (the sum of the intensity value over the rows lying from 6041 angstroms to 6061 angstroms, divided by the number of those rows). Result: 1.02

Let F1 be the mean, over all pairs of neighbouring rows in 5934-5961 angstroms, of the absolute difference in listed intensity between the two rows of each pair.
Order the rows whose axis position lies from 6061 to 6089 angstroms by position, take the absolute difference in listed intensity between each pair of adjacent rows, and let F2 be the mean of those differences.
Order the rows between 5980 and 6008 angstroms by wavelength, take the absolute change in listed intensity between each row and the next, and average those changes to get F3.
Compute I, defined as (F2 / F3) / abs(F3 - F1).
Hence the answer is 6.1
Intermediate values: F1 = 0.83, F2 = 0.50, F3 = 0.72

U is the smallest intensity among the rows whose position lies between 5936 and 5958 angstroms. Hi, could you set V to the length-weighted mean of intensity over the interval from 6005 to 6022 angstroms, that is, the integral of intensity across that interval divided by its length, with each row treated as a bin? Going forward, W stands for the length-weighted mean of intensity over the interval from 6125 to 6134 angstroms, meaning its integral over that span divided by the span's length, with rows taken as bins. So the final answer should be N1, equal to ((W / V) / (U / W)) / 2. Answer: 0.64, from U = 11.49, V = 11.6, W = 13.04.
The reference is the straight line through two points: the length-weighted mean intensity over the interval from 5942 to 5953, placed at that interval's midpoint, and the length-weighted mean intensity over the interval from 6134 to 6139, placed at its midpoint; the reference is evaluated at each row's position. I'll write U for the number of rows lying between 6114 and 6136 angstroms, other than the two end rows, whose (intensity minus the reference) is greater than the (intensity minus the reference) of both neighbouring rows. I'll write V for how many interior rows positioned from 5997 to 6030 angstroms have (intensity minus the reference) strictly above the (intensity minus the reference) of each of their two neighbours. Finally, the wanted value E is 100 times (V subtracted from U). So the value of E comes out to 0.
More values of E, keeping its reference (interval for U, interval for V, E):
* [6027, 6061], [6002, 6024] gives 300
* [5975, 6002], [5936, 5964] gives -100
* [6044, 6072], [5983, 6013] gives 100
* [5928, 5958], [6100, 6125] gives 0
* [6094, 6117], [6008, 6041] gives -100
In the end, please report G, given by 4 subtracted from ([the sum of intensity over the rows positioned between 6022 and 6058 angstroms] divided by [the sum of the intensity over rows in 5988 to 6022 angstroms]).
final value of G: -2.9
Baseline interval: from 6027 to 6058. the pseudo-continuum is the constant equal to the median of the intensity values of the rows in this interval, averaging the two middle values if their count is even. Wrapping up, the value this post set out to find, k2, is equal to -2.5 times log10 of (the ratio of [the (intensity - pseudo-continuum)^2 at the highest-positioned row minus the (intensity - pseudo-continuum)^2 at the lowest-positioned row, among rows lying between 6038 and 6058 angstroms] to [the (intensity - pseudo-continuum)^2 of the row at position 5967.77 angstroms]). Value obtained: 0.9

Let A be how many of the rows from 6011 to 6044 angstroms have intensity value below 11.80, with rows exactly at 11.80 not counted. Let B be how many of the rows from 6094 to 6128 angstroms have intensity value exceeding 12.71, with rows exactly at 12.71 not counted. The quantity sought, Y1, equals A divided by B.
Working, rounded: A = 9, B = 6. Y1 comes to 1.5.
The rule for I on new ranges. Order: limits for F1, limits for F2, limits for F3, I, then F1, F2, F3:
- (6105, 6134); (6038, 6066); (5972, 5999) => 21.0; 0.69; 0.78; 0.63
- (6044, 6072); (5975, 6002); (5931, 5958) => 5.2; 0.92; 0.59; 0.77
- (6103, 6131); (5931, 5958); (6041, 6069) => 27.8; 0.75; 0.77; 0.78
